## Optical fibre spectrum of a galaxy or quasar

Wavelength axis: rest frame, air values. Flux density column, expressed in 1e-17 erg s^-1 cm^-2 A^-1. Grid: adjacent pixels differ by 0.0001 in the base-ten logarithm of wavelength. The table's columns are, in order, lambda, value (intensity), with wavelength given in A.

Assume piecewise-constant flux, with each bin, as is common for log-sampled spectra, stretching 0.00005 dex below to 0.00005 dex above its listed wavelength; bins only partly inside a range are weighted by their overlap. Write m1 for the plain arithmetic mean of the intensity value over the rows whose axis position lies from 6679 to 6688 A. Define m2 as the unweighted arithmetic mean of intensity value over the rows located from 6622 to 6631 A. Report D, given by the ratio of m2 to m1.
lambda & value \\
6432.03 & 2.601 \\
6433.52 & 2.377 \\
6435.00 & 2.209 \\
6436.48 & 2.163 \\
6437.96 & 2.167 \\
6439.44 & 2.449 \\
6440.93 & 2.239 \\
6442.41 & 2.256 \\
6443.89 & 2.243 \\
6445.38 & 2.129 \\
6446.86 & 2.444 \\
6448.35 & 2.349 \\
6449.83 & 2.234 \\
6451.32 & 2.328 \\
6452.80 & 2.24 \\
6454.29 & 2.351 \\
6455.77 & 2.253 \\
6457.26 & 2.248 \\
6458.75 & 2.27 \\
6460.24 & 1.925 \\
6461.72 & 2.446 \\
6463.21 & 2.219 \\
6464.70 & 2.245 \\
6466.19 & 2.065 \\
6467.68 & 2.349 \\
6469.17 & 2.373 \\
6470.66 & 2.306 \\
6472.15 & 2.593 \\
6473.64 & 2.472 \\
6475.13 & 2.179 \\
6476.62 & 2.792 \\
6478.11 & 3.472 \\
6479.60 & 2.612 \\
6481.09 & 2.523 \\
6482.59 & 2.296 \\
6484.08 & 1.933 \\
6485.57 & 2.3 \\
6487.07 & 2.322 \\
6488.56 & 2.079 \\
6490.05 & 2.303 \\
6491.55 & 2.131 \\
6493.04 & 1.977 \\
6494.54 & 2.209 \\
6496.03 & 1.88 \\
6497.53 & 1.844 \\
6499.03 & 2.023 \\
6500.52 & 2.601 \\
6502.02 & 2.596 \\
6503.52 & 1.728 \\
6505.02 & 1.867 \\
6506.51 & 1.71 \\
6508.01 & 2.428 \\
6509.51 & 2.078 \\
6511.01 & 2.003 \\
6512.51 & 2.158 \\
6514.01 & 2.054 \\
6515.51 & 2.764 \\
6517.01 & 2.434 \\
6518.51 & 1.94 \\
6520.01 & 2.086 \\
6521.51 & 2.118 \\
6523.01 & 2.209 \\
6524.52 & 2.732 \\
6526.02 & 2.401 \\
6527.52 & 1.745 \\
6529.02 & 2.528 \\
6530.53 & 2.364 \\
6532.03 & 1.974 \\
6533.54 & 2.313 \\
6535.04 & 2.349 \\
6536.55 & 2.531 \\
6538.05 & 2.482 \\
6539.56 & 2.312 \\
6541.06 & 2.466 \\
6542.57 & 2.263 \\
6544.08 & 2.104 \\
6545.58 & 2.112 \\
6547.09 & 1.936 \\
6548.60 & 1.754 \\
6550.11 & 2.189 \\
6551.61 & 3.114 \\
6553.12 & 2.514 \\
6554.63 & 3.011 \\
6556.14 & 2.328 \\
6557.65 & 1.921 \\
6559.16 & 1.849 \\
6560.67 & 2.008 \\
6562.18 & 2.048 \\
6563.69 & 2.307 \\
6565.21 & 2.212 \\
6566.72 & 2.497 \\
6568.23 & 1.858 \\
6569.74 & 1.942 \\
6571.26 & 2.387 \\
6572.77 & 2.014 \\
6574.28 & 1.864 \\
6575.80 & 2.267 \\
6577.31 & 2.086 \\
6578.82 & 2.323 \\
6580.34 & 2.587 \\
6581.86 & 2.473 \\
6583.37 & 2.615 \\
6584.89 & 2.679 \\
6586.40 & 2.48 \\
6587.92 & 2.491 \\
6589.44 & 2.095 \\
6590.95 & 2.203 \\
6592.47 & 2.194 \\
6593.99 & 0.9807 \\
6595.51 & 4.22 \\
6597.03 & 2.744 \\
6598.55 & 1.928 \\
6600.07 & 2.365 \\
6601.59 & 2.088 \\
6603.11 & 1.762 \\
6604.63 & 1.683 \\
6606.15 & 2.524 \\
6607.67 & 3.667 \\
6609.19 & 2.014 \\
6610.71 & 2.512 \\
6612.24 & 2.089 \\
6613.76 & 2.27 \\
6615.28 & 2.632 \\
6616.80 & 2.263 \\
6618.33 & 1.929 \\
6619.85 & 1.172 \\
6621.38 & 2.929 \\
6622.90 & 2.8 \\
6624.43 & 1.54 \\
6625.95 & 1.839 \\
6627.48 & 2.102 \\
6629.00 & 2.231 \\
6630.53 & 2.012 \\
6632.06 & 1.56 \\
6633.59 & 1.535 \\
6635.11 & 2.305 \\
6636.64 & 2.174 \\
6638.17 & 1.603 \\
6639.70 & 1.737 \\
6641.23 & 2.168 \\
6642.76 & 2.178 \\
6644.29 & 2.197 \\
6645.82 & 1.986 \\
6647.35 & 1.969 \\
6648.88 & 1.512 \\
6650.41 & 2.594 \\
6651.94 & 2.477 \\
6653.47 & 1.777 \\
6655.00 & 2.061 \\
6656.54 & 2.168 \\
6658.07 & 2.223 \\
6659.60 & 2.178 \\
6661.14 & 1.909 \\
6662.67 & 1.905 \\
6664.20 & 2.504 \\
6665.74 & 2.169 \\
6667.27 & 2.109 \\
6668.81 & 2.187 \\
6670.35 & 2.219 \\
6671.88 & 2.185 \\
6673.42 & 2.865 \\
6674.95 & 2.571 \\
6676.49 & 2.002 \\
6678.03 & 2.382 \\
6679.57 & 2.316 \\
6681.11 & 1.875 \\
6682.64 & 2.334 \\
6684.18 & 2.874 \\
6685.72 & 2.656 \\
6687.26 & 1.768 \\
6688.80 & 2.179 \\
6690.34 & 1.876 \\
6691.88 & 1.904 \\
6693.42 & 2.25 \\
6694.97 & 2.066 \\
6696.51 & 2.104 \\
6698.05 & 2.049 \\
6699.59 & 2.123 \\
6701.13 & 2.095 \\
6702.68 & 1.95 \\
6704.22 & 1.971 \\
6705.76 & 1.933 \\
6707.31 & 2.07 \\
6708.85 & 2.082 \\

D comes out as 0.91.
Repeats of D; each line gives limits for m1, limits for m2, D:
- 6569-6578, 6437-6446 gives 1.07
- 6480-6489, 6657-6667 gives 0.96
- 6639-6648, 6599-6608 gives 1.15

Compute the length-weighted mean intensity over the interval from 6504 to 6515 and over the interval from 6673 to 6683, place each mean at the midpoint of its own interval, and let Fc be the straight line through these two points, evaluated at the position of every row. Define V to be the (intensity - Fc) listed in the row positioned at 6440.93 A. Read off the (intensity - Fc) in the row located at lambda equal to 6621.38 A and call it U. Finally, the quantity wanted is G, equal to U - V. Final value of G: 0.4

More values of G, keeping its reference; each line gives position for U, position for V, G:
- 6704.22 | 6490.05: -0.7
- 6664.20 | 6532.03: 0.3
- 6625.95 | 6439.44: -0.9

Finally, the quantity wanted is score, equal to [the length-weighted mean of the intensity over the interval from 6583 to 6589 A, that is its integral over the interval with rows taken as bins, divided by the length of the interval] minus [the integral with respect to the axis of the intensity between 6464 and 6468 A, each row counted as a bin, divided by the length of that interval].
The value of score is 0.3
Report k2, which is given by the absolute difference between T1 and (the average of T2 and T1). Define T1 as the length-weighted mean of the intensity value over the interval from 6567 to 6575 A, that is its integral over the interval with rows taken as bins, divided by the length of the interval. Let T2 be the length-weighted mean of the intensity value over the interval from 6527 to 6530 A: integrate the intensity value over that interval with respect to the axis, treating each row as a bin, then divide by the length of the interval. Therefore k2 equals 0.069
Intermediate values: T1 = 2.04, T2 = 2.18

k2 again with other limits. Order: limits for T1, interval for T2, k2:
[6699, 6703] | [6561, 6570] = 0.043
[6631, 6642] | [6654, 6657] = 0.103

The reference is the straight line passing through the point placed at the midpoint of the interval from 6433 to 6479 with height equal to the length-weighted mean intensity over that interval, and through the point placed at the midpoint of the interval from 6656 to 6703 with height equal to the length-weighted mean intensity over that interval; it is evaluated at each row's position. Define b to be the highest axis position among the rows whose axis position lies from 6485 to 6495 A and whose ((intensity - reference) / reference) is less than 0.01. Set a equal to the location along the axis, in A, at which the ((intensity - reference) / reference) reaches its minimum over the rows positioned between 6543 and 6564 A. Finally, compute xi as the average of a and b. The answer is 6521.6 A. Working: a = 6548.60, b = 6494.54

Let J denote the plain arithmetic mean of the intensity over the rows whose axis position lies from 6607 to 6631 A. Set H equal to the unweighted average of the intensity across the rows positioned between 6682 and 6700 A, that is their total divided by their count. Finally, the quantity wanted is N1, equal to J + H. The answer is 4.43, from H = 2.18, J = 2.25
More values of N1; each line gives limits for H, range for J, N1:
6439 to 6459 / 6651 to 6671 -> 4.43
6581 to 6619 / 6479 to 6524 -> 4.53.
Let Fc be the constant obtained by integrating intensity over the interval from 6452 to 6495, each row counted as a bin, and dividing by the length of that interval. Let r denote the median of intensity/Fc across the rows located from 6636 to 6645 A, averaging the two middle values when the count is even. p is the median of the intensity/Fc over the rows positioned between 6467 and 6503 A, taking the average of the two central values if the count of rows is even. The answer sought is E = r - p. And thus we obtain -0.06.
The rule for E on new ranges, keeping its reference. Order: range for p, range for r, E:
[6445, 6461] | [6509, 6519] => -0.08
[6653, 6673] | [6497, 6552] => 0.01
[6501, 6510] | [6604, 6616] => 0.18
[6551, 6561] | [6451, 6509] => -0.02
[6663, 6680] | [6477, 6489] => 0.04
